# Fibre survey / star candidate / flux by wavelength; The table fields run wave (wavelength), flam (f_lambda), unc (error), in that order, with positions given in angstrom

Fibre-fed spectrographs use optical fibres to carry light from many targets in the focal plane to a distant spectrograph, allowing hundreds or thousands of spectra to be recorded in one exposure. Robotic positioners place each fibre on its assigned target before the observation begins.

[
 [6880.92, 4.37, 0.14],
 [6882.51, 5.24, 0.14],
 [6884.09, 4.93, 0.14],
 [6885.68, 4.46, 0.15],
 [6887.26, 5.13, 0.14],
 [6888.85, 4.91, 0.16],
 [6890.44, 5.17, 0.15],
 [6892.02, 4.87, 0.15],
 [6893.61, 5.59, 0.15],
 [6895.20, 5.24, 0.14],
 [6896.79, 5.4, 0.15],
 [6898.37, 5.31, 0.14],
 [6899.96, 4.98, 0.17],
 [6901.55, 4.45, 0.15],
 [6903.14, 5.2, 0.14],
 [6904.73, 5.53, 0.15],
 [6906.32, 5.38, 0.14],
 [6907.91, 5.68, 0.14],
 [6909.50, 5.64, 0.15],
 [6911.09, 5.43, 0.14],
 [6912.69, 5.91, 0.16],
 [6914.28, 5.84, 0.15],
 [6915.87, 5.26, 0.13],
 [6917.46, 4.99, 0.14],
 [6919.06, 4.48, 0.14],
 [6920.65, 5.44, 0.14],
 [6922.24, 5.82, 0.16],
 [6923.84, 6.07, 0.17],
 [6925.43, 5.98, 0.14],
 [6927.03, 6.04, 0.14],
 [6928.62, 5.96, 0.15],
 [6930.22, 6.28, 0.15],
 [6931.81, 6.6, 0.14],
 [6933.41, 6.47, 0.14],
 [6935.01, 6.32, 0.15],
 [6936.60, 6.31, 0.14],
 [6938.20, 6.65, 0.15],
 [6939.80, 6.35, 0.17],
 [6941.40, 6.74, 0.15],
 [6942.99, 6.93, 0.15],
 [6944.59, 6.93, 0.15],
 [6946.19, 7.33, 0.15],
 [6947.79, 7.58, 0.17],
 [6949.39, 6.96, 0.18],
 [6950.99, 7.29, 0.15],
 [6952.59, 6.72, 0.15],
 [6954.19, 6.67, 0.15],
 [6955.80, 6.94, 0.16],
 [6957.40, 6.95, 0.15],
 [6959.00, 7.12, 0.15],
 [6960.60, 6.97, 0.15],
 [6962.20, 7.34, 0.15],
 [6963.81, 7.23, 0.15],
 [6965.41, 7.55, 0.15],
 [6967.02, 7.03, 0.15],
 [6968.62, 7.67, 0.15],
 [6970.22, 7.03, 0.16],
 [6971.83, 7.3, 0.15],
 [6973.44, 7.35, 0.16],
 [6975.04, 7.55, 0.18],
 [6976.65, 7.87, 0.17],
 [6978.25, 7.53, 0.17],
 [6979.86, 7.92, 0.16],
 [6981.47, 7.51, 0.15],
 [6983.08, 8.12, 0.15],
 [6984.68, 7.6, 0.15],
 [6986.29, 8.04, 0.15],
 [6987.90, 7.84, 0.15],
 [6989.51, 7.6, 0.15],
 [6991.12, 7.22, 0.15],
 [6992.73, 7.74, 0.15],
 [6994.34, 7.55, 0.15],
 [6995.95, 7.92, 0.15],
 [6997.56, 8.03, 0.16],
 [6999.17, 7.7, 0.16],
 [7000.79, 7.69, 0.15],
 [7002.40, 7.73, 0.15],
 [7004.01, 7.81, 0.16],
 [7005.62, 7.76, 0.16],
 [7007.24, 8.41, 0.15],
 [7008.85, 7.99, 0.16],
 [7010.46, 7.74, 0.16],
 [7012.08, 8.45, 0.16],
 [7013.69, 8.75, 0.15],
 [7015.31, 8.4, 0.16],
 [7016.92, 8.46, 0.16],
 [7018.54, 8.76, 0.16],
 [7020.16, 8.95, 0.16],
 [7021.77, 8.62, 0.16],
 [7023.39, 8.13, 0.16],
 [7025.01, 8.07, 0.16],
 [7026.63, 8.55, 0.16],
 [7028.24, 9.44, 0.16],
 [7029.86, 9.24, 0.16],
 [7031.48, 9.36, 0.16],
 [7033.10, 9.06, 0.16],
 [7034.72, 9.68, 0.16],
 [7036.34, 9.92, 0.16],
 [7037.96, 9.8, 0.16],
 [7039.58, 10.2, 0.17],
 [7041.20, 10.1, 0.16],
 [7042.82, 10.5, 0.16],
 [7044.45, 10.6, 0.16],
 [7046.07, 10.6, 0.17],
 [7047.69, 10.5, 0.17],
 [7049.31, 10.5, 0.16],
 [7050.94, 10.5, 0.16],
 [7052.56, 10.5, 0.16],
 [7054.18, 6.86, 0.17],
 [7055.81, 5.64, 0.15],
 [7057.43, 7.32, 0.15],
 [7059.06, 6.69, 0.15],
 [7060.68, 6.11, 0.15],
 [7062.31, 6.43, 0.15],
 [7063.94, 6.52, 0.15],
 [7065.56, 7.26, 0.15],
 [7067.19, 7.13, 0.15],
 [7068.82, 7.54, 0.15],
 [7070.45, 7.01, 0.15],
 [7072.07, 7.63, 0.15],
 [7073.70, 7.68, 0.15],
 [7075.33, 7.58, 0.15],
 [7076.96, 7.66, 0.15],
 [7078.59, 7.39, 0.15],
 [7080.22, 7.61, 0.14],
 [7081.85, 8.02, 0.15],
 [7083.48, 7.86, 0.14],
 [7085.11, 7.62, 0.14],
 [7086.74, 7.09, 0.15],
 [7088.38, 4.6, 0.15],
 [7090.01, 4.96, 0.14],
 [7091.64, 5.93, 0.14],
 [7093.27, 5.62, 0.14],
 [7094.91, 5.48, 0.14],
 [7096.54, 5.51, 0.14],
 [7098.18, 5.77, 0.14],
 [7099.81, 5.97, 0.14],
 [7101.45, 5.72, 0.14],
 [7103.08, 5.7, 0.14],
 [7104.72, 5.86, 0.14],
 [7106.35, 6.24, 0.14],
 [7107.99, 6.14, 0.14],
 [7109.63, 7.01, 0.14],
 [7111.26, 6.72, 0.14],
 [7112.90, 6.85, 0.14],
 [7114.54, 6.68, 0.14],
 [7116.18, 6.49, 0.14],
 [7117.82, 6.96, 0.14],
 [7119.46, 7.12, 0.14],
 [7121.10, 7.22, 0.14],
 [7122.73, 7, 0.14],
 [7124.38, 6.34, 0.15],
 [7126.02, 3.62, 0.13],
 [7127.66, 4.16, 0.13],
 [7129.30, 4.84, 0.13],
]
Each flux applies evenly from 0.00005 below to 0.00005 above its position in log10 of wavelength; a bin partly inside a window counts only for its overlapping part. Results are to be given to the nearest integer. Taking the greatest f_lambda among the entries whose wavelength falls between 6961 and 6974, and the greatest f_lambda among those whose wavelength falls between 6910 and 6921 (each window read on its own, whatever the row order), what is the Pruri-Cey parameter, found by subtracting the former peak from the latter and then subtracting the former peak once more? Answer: -9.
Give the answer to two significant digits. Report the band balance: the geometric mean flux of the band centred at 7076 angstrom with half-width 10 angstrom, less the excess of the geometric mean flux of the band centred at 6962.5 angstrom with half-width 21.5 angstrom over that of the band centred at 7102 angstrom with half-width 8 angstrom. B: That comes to 6.2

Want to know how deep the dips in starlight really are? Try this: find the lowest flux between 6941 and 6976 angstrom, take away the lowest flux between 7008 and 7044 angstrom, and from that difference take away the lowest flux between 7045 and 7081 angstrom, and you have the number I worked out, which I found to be -6.7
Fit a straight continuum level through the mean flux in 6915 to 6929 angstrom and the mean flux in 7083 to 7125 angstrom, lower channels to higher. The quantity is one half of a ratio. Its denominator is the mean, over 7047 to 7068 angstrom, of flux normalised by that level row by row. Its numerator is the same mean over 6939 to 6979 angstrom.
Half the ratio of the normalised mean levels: 0.49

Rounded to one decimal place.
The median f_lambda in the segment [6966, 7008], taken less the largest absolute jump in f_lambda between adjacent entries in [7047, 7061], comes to 4.1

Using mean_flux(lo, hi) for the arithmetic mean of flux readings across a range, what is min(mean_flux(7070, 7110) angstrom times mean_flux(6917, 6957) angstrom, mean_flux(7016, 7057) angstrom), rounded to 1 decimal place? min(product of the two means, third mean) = 9.3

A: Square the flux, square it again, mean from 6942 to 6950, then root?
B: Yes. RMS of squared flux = 51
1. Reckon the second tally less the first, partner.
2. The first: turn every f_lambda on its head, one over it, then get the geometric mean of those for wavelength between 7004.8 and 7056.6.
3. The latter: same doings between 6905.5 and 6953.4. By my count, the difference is 0.052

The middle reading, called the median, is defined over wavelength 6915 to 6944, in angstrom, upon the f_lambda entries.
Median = 6.2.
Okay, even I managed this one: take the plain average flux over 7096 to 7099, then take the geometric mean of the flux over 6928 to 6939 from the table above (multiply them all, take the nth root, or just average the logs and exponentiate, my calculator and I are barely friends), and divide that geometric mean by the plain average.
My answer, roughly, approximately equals 1.1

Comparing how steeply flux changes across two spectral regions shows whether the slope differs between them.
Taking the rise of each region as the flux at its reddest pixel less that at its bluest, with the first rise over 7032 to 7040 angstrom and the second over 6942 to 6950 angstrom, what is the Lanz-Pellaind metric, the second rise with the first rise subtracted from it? -1.11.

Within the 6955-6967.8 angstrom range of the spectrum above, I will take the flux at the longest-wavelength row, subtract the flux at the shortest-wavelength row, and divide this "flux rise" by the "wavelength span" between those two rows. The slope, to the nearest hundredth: 0.01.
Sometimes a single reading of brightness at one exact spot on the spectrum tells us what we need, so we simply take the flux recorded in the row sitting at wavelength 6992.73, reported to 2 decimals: 7.74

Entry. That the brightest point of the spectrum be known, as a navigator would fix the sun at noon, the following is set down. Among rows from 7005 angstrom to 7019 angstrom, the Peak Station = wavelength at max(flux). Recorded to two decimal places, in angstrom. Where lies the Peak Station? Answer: 7018.54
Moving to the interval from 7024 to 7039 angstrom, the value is 7036.34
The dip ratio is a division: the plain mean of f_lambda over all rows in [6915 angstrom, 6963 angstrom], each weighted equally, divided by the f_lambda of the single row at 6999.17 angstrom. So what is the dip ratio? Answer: 0.8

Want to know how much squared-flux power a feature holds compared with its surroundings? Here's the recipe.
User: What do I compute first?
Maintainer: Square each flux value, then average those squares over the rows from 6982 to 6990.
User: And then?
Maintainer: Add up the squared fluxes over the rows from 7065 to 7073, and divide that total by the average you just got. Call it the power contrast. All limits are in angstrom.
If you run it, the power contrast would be 4.4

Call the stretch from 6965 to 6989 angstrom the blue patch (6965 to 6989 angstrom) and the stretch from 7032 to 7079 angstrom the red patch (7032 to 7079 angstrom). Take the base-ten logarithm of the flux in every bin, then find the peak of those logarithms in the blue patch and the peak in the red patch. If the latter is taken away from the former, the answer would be -0.12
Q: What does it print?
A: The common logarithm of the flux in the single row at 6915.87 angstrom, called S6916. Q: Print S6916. 0.72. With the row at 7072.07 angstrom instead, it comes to 0.88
